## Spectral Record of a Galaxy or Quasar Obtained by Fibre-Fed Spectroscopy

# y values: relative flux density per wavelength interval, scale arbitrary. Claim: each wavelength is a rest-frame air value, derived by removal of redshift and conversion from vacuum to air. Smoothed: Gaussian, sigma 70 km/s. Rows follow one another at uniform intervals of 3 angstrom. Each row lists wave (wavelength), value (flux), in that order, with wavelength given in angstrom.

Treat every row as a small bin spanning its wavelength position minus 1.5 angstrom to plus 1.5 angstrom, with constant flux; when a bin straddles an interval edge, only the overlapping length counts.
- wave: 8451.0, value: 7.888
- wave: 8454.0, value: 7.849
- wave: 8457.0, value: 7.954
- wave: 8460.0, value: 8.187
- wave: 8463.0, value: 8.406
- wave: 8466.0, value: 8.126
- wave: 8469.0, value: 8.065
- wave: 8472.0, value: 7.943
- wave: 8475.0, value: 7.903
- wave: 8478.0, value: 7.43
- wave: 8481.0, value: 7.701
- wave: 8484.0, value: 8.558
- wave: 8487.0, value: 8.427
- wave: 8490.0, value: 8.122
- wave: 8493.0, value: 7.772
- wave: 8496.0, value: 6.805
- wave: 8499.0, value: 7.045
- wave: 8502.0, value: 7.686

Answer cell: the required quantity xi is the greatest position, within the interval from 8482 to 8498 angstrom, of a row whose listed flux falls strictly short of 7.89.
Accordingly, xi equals 8496.0 angstrom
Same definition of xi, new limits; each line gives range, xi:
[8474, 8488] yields 8481.0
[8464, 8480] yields 8478.0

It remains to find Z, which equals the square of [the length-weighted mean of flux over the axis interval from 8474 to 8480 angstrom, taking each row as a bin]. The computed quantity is 59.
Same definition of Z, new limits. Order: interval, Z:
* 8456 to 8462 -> 66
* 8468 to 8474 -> 64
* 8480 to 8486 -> 67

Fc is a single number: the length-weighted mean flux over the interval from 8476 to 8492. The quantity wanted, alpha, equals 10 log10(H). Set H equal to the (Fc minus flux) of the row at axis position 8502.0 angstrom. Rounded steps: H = 0.35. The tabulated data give -4.6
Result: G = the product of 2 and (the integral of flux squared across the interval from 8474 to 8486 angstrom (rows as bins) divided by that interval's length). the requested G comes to 126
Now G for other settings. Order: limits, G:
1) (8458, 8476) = 131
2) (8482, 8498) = 126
